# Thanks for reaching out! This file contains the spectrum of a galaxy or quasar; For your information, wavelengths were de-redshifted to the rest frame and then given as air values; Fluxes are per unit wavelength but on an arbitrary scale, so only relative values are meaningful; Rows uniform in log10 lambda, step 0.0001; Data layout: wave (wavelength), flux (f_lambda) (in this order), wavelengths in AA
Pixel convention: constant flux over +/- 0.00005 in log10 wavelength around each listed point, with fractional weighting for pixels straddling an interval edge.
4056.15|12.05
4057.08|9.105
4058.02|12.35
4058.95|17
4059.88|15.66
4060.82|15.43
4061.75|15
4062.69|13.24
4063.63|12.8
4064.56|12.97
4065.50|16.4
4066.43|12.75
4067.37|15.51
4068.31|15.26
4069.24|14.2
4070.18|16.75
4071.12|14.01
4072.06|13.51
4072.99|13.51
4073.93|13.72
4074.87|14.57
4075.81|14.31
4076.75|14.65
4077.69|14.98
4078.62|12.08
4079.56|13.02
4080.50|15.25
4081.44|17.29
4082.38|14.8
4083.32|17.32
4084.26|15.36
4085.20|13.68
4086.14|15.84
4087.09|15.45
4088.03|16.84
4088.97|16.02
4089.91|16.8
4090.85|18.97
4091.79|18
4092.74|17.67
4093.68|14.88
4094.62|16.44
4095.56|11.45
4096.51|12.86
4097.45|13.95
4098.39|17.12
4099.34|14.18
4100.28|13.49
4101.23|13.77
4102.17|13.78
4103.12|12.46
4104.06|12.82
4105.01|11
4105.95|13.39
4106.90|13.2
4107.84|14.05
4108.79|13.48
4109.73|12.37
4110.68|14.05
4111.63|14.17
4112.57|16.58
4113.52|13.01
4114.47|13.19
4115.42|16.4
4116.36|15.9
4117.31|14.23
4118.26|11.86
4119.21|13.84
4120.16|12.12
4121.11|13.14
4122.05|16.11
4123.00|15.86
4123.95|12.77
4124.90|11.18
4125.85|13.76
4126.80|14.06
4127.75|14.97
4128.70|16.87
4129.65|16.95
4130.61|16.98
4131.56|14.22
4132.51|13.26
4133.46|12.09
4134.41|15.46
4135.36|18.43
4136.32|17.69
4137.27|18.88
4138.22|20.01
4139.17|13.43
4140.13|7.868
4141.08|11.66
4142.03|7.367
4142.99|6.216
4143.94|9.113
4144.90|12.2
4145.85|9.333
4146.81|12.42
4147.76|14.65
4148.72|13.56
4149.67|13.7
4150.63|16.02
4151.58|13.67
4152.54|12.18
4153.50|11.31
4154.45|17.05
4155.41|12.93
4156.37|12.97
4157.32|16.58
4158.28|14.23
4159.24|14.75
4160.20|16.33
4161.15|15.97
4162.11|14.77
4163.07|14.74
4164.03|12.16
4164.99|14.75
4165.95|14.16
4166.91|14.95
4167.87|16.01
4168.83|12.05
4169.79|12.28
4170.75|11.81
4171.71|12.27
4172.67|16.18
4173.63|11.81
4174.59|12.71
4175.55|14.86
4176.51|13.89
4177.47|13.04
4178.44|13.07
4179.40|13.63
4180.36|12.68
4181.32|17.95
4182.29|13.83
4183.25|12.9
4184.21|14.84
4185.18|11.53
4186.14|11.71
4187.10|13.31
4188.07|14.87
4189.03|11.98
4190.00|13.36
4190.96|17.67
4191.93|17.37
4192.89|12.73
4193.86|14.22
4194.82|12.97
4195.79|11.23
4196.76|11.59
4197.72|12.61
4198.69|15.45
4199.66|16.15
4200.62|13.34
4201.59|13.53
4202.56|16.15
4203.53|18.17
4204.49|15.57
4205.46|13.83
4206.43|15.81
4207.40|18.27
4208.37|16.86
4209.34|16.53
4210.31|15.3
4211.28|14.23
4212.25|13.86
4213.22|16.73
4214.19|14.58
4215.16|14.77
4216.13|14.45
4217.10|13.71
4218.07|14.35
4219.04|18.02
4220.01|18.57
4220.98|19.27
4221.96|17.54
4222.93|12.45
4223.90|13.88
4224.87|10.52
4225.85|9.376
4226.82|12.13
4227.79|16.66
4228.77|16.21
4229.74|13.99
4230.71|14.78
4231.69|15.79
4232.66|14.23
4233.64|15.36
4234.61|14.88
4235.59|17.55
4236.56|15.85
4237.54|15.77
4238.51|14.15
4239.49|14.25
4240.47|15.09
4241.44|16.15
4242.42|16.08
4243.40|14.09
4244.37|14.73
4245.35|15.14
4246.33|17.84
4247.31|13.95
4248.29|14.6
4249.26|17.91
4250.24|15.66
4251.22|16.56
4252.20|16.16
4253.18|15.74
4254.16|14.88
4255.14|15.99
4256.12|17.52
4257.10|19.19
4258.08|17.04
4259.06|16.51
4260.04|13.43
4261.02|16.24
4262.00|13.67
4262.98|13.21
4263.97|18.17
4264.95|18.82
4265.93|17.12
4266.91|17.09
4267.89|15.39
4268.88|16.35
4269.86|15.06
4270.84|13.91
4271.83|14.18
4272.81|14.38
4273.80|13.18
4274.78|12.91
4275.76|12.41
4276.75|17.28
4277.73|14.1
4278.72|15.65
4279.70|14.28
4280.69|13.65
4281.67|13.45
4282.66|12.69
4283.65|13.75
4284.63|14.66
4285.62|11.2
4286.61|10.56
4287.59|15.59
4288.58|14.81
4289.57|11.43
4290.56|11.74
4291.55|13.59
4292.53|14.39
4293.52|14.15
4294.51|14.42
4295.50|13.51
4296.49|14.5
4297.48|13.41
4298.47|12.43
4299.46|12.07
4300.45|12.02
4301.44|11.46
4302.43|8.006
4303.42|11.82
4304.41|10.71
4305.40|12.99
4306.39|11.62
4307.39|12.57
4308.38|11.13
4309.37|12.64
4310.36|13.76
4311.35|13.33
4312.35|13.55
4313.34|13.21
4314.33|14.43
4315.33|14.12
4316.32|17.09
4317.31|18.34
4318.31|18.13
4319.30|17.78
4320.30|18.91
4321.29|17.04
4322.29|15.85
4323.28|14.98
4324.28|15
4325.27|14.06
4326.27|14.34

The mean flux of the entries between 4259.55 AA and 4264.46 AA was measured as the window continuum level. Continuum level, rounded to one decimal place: 14.9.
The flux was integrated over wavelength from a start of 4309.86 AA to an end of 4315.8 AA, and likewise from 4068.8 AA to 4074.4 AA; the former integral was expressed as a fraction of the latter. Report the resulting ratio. 1.02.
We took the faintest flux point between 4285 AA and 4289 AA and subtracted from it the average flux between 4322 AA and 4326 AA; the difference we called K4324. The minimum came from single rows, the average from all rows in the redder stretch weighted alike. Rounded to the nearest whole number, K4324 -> -4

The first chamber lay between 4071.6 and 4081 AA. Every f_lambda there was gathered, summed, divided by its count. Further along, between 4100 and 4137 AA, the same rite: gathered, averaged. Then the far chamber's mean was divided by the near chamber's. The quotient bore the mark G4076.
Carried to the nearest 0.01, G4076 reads 1.02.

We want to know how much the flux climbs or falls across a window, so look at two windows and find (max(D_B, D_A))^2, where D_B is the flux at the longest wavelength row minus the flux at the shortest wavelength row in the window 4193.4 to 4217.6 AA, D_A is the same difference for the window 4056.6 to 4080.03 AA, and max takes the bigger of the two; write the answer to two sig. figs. 15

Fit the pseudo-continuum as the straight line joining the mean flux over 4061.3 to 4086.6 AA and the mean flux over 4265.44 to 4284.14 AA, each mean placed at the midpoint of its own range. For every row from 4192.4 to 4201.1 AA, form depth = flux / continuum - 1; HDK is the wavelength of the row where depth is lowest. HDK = 4195.79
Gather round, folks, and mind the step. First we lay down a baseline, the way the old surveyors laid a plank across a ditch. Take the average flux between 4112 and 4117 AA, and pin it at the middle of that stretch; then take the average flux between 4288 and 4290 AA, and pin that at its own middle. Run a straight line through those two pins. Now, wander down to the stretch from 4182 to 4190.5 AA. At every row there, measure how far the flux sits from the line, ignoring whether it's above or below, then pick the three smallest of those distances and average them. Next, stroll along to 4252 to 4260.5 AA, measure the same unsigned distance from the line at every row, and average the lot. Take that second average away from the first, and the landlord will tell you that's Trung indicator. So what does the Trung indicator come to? -2.2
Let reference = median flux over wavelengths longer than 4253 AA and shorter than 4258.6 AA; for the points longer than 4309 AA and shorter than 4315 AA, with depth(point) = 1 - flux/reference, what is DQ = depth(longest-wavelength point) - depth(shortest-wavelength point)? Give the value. -0.11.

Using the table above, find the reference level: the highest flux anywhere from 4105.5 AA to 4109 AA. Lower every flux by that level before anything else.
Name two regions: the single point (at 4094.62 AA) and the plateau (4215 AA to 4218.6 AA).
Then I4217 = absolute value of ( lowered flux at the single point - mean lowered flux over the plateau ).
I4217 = 2.1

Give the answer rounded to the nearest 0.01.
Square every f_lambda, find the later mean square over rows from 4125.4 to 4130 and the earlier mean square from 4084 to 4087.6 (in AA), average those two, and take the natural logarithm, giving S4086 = 5.45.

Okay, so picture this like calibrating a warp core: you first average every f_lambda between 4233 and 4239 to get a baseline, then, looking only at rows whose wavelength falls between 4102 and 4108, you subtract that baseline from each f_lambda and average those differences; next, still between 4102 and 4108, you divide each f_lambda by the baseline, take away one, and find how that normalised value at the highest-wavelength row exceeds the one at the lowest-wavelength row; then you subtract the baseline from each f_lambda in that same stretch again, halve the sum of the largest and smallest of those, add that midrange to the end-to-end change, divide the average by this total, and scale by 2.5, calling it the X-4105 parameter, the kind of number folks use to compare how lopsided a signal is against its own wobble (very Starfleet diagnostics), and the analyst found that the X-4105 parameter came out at 2.2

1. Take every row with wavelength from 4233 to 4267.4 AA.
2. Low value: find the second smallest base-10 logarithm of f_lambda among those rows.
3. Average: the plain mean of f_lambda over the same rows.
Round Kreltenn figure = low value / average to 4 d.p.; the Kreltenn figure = 0.0710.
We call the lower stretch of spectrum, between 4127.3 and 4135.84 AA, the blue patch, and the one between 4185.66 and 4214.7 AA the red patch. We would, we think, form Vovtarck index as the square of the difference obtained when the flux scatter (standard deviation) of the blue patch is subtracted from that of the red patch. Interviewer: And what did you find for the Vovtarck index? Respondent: 0.0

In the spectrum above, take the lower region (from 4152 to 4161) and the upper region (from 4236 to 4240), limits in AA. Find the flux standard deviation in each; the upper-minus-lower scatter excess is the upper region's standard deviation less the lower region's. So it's -1.1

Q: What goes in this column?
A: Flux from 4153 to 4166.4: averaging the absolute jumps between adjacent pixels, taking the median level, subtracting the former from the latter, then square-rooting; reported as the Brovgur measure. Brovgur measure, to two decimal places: 3.58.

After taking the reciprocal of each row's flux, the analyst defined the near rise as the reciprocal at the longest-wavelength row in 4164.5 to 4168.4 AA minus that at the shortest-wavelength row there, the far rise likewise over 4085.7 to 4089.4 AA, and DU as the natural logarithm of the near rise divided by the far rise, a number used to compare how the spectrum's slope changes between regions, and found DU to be 2.0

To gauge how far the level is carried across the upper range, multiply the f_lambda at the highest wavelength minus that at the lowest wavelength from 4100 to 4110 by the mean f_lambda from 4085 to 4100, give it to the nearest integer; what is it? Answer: -18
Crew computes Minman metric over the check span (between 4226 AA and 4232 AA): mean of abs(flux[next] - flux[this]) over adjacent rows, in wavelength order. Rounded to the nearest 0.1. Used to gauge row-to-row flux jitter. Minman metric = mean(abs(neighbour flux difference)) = 1.8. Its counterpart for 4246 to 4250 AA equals 2.6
